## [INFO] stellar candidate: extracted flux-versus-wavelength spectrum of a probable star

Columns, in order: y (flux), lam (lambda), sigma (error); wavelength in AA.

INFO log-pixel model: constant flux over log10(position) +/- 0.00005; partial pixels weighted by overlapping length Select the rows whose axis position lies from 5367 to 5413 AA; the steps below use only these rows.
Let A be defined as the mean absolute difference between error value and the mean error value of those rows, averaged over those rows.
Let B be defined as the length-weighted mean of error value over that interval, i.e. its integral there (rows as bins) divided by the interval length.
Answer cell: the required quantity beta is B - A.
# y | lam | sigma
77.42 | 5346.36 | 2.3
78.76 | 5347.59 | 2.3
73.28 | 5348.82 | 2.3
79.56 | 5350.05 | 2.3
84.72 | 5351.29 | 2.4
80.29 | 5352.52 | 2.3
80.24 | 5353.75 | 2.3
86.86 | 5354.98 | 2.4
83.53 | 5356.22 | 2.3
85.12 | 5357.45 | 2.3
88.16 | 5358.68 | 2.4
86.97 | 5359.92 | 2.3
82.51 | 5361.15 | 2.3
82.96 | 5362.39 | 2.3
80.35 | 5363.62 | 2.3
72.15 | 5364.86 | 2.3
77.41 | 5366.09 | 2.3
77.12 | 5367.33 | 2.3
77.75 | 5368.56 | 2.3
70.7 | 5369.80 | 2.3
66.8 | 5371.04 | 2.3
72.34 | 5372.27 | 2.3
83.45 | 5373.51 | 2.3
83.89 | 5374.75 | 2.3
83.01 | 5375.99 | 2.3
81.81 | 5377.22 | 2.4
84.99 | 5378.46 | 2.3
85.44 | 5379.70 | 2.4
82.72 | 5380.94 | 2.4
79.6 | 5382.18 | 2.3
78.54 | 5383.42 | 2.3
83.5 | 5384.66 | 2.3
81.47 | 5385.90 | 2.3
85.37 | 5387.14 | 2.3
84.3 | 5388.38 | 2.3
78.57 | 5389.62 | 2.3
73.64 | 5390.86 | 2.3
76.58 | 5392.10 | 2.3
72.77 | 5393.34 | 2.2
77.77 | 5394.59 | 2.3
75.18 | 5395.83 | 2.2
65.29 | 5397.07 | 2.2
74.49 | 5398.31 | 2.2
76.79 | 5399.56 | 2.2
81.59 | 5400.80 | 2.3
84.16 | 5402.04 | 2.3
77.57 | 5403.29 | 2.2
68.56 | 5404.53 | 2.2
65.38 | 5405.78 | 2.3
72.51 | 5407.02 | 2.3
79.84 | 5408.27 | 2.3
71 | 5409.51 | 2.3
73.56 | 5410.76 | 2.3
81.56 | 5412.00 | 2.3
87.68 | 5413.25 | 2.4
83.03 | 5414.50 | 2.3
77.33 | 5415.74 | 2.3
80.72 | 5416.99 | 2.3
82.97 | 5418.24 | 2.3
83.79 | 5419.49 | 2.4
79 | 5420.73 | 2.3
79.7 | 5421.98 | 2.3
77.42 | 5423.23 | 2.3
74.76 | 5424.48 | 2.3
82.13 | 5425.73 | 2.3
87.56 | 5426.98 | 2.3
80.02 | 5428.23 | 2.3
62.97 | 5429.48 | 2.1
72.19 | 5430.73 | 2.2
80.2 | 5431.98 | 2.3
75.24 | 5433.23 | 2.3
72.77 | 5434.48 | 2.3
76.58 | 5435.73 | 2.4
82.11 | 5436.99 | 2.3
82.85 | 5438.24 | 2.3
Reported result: 2.26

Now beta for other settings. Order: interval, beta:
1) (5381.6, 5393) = 2.30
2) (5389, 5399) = 2.20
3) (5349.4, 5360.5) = 2.29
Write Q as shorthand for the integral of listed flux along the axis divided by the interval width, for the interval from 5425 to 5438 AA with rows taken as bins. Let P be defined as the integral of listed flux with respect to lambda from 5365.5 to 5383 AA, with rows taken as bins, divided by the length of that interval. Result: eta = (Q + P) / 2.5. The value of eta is 62.5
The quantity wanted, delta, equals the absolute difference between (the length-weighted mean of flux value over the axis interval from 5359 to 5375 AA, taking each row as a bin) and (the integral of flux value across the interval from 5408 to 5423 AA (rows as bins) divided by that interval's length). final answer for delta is 2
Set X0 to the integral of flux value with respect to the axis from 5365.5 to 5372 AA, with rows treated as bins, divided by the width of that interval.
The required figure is 74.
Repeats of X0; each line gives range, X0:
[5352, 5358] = 83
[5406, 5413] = 76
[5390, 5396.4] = 75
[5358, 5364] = 84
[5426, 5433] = 77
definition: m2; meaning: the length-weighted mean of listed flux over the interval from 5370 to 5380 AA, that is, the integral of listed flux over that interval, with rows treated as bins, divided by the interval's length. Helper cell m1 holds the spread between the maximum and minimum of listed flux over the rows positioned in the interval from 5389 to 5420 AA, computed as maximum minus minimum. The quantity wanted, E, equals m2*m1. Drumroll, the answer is 1784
